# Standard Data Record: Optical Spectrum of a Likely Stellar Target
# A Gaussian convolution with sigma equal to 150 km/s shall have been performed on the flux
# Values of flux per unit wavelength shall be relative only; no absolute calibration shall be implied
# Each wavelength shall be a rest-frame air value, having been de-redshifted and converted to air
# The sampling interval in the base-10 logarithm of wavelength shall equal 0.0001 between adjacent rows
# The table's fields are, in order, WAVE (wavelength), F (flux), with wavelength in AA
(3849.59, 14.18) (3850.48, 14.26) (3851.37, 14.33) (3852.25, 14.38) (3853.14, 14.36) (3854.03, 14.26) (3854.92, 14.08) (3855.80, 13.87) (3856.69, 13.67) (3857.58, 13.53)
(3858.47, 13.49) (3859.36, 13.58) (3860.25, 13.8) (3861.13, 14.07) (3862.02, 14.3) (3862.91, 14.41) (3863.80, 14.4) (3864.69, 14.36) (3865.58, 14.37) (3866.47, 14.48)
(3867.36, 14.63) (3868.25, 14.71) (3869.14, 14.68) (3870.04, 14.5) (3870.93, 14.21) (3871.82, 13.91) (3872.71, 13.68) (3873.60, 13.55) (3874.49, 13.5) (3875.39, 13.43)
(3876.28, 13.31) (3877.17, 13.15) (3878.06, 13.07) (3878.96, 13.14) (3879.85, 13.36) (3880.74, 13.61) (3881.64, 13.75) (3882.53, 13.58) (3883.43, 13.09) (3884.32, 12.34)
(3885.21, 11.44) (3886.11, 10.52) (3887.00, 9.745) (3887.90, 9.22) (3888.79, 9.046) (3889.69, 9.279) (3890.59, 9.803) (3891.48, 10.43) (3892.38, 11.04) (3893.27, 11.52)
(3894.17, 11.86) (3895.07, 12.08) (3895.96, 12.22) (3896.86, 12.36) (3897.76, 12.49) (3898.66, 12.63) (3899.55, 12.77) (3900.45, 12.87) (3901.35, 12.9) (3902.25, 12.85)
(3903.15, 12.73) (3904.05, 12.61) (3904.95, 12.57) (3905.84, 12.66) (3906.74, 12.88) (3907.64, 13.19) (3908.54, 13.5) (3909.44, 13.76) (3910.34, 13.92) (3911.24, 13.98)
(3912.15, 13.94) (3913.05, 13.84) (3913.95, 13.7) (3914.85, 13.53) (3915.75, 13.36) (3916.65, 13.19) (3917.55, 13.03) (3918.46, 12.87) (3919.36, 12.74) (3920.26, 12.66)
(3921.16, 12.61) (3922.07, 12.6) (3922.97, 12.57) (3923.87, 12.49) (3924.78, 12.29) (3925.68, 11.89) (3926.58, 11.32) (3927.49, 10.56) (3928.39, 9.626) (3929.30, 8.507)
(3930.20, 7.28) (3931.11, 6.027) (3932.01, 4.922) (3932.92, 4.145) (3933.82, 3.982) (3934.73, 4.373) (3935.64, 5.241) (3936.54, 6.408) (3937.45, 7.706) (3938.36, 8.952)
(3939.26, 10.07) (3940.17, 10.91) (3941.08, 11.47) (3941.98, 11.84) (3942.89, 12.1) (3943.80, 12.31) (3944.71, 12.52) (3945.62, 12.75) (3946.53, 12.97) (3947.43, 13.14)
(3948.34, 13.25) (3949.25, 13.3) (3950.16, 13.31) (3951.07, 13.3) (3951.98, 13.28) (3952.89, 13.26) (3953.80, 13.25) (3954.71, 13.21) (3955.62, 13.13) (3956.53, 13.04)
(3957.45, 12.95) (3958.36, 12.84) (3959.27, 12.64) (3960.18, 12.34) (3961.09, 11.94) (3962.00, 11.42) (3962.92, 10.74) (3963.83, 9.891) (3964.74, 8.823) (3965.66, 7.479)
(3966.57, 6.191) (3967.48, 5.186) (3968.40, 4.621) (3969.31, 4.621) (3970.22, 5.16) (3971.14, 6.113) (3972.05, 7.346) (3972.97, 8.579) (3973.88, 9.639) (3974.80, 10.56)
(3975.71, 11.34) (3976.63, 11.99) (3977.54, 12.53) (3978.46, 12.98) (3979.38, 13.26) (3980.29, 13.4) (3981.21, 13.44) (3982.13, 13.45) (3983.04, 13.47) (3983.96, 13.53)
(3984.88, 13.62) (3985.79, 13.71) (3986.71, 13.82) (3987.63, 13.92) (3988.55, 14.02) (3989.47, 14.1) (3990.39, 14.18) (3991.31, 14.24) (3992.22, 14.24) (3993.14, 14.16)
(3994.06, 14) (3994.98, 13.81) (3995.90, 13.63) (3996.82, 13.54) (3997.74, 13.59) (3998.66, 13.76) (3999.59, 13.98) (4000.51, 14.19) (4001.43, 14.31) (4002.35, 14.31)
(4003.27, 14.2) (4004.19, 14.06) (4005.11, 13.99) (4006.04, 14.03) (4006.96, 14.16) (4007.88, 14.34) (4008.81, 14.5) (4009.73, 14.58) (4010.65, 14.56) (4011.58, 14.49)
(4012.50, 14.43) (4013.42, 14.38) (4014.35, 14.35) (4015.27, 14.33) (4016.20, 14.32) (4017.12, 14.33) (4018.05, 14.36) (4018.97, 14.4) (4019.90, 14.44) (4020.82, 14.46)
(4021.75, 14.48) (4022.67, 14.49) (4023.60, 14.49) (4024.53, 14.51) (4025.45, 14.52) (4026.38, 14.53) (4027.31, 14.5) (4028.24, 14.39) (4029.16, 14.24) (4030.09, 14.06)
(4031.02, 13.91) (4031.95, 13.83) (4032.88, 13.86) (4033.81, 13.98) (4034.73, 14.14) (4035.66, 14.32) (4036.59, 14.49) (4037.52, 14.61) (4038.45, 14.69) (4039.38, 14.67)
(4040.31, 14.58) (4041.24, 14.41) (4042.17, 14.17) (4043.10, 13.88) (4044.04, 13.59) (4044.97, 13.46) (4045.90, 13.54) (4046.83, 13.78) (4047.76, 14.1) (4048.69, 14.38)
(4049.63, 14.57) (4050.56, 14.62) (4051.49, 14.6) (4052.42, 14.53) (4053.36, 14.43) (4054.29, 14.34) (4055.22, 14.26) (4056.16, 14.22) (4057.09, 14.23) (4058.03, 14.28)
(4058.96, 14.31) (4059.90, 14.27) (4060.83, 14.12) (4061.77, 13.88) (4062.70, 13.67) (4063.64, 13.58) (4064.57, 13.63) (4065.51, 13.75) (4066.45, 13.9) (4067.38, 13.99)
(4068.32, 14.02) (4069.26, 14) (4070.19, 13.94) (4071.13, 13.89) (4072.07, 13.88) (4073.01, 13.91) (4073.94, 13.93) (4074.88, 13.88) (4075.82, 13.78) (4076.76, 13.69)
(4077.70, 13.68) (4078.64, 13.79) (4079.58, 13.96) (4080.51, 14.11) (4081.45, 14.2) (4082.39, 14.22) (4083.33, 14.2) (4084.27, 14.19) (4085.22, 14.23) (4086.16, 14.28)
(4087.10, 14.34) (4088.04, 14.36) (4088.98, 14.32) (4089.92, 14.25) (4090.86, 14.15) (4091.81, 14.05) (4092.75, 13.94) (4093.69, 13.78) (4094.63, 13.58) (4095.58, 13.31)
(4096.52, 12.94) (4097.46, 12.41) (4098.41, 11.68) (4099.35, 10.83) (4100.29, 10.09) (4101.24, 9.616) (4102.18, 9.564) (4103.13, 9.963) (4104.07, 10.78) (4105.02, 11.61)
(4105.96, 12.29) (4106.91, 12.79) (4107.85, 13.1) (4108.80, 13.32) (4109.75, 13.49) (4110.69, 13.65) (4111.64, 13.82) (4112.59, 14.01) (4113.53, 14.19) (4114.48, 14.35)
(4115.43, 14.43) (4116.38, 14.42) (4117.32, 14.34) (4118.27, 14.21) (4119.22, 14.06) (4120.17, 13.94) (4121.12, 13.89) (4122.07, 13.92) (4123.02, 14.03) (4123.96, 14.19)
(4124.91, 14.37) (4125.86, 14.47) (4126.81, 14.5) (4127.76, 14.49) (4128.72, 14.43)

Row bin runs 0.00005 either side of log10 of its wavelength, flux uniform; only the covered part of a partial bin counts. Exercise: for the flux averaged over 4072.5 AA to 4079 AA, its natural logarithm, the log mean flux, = 2.63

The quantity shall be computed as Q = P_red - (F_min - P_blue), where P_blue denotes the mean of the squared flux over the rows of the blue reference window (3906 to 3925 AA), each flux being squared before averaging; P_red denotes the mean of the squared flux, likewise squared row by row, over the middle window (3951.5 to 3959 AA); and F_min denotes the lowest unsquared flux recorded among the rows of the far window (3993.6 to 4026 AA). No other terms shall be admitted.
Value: 332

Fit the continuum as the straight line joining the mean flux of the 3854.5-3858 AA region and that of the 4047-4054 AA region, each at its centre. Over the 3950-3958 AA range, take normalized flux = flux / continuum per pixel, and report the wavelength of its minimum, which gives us 3957.45 AA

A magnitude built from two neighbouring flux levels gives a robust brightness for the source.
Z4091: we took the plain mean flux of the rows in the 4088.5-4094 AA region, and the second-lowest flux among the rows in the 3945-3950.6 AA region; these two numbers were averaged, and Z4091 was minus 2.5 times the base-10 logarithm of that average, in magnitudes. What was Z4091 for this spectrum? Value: -2.83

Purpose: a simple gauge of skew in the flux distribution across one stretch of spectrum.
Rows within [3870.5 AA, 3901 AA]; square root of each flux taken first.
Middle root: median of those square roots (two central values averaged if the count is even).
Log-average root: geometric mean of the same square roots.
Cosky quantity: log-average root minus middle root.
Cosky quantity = -0.080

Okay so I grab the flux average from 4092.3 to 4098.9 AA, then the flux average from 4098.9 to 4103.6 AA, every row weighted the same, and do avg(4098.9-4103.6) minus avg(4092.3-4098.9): -3.1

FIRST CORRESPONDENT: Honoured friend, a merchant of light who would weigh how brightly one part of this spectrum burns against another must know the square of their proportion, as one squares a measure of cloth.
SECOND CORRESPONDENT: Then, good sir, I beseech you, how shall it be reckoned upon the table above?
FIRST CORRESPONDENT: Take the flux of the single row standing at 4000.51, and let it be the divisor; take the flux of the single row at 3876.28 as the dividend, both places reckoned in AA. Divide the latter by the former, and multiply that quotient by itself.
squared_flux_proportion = 0.88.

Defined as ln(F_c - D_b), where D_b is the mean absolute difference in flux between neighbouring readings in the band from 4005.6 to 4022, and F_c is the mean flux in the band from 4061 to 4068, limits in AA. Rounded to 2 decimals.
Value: 2.62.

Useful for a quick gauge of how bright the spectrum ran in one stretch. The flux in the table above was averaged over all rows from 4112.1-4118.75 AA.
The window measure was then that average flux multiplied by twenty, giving 286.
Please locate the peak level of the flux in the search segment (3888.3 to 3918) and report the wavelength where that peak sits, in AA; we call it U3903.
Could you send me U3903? 3911.24 AA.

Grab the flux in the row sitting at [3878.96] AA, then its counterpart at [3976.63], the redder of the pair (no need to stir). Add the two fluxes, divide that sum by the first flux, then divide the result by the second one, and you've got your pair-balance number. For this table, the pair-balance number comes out 0.160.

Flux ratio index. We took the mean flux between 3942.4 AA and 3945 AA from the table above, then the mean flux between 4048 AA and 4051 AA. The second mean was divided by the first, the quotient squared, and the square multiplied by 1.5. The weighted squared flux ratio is 2.1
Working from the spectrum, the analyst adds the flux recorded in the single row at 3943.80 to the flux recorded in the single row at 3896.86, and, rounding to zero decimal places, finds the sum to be 25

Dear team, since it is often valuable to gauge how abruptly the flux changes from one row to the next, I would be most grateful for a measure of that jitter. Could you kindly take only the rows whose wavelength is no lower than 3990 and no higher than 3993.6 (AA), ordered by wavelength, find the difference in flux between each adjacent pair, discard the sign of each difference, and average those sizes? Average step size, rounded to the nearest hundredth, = 0.05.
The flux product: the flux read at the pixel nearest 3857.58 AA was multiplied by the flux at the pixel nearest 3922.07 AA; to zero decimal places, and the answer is 170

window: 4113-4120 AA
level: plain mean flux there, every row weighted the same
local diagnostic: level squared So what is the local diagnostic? 204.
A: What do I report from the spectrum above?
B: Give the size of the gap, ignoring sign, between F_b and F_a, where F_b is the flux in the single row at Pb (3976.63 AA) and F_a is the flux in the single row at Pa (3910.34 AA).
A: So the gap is 1.9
